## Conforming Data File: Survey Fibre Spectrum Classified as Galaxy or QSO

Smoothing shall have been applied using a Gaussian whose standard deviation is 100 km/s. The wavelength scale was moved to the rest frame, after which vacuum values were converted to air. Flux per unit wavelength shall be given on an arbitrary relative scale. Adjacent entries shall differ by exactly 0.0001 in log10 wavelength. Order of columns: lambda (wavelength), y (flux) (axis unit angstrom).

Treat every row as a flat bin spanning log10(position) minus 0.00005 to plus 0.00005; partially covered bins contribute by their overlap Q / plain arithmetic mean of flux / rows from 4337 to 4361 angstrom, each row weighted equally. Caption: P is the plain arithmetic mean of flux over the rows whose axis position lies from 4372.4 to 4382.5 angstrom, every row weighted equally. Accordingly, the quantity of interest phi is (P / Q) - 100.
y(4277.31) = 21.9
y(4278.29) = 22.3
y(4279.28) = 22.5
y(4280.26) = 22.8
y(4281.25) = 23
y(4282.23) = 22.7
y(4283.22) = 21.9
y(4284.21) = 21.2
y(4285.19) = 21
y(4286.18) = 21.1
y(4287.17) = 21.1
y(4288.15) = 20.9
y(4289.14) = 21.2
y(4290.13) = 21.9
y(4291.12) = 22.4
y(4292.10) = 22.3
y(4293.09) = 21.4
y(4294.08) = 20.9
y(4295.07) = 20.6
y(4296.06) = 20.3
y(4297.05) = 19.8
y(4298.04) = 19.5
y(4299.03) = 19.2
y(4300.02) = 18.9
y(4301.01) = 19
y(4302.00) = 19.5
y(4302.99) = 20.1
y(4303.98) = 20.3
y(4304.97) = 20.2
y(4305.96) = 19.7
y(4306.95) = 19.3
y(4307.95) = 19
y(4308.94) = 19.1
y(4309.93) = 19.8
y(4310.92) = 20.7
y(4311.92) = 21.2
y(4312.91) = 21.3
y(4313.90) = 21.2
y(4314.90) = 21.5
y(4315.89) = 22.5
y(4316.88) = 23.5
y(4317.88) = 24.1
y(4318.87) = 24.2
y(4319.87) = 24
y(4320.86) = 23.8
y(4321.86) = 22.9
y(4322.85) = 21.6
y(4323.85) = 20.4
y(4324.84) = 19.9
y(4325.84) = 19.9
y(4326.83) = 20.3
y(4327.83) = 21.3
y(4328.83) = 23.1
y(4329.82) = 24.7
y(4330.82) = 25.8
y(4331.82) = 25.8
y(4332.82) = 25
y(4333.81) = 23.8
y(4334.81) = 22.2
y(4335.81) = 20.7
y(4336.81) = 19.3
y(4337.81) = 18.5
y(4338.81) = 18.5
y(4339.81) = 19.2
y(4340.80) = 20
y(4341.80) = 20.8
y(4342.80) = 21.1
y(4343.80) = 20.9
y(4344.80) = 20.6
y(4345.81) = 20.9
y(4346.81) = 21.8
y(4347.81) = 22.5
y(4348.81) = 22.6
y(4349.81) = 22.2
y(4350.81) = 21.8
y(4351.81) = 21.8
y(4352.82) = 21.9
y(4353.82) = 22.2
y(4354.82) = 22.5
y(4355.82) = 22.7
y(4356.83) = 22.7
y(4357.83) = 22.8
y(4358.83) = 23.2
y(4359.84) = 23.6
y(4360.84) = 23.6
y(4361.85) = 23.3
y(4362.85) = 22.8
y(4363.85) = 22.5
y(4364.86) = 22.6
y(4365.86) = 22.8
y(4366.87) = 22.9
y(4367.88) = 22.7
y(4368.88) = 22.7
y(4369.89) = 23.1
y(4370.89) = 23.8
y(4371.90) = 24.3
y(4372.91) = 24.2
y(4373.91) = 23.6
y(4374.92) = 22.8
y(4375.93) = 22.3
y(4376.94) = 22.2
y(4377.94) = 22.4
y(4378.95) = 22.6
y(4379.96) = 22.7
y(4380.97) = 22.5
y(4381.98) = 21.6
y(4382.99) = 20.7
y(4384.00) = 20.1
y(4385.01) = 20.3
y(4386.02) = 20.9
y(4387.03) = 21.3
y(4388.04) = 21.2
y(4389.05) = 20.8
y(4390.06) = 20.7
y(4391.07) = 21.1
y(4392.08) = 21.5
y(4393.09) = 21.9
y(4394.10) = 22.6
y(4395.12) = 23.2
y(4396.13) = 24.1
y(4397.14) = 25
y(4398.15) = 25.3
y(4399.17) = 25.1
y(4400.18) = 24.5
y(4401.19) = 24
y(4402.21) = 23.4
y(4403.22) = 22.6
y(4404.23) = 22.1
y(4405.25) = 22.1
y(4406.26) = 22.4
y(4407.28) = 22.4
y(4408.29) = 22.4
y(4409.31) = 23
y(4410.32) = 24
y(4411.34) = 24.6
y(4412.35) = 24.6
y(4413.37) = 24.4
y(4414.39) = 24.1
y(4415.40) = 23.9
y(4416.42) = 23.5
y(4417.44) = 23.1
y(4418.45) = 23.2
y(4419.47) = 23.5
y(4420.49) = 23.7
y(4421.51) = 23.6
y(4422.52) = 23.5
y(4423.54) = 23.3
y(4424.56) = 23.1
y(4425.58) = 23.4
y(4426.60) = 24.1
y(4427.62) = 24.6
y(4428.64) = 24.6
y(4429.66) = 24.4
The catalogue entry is -98.9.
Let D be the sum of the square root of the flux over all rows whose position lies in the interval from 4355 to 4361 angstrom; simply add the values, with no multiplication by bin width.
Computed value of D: 28.8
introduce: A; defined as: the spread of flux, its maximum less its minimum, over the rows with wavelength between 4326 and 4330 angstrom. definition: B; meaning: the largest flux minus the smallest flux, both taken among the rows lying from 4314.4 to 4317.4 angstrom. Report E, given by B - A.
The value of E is -2.4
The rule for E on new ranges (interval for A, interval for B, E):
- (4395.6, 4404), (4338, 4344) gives -0.1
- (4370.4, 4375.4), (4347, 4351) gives -0.7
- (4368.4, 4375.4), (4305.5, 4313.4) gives 0.7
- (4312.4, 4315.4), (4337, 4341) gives 1.2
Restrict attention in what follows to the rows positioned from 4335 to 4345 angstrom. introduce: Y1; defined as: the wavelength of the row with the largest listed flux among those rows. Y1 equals 4342.80 angstrom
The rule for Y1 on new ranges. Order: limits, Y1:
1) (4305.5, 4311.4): 4310.92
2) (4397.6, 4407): 4398.15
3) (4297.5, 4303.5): 4302.99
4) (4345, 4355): 4348.81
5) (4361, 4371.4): 4370.89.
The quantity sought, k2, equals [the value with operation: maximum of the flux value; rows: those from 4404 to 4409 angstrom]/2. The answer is 11.2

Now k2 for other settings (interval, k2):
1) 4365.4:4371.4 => 11.9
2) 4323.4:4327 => 10.2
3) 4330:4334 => 12.9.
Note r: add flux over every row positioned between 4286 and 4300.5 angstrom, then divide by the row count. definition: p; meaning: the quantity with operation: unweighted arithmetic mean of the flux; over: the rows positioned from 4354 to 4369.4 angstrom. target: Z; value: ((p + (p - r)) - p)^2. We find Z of 4.5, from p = 22.89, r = 20.8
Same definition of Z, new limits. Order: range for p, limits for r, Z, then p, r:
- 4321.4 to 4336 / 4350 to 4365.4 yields 0.0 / 22.49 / 22.7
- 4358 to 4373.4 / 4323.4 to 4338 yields 1.3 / 23.21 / 22.0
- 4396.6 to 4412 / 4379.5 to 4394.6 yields 4.8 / 23.53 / 21.3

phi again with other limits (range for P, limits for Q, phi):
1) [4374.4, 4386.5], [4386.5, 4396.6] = -99.0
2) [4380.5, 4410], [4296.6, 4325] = -98.9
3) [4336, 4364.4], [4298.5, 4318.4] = -98.9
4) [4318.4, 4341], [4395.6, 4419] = -99.1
